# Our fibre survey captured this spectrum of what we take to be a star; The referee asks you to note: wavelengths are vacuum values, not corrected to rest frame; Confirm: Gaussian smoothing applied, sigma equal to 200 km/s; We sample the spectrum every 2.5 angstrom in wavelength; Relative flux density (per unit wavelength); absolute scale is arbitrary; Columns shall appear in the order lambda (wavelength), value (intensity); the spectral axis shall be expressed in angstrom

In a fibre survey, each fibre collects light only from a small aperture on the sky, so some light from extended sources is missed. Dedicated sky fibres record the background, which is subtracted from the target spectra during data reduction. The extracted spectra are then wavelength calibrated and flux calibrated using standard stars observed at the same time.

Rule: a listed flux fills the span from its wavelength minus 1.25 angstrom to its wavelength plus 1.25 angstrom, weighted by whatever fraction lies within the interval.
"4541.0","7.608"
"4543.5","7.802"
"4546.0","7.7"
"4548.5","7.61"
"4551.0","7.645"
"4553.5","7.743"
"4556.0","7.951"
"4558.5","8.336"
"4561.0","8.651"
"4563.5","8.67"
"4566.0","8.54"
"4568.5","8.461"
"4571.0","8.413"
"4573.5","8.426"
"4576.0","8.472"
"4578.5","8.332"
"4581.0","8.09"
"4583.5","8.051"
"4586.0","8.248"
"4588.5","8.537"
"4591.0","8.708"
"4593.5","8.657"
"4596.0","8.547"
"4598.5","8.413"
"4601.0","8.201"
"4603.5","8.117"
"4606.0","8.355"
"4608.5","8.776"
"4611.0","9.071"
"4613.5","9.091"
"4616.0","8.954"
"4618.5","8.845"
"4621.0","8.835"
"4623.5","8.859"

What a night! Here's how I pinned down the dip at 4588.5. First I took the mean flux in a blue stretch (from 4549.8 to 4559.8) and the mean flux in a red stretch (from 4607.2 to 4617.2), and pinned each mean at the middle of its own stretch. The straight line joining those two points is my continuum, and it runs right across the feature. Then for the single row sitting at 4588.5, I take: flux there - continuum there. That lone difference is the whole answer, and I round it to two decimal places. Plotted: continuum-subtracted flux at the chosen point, 0.00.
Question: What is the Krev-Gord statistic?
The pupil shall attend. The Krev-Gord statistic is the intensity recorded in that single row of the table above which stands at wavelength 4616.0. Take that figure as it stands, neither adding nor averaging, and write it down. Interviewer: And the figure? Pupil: 8.954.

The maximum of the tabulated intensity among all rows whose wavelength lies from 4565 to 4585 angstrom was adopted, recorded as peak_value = 8.54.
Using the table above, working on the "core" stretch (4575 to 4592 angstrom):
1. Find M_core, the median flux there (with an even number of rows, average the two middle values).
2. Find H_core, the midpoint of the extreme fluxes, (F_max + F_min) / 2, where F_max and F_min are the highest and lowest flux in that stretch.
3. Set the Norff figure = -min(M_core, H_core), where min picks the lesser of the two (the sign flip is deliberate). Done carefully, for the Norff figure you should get -8.33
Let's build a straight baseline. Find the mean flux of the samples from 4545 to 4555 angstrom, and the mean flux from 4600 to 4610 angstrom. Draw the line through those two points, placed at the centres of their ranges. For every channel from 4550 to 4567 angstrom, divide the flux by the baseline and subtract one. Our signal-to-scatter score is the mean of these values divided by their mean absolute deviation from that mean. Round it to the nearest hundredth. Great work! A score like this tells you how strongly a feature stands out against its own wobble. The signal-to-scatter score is 1.35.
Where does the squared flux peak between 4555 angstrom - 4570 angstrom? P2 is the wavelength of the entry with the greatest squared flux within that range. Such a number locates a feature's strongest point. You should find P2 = 4563.5 angstrom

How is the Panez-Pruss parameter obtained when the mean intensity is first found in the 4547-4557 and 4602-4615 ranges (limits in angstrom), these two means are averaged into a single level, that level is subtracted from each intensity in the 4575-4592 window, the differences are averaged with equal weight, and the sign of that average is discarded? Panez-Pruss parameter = 0.14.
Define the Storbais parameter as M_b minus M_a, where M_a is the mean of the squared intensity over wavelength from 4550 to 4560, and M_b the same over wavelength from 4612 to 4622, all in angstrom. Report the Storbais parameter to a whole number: 17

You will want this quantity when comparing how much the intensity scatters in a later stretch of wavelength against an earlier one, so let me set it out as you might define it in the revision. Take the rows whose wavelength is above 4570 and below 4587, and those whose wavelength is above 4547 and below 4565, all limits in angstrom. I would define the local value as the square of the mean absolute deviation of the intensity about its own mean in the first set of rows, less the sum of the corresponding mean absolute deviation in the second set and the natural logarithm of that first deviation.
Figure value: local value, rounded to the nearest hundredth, 1.60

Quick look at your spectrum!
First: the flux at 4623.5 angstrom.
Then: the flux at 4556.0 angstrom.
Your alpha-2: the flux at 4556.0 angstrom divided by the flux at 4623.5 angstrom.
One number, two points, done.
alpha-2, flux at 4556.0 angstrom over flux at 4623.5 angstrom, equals 0.90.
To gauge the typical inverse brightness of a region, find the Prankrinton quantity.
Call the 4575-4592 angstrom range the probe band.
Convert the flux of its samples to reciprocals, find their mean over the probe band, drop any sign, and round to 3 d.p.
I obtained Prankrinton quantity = 0.120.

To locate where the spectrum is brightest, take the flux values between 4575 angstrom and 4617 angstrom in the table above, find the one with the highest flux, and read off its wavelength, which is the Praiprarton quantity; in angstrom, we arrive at 4613.5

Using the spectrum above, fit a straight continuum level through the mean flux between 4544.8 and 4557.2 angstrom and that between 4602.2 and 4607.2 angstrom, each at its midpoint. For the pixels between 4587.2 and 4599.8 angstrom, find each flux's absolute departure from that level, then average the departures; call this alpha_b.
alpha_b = 0.4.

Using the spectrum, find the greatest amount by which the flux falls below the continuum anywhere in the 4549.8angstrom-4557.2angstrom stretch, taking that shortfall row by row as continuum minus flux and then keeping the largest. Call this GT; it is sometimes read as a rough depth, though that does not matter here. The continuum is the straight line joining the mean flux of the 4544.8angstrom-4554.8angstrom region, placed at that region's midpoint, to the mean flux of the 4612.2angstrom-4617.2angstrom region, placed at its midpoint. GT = 0.06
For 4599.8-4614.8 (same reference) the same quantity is 0.67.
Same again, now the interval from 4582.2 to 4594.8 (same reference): 0.32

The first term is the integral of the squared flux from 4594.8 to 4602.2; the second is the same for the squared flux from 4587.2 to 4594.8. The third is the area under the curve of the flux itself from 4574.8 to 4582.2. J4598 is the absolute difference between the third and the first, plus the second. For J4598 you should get 1025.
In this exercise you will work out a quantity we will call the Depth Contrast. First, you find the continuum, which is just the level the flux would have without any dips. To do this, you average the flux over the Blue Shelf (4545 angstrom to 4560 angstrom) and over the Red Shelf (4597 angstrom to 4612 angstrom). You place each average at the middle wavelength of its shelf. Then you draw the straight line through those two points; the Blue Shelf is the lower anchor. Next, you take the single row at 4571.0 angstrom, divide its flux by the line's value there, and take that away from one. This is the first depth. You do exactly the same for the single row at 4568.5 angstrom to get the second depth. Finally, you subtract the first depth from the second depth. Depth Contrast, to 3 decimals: -0.010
